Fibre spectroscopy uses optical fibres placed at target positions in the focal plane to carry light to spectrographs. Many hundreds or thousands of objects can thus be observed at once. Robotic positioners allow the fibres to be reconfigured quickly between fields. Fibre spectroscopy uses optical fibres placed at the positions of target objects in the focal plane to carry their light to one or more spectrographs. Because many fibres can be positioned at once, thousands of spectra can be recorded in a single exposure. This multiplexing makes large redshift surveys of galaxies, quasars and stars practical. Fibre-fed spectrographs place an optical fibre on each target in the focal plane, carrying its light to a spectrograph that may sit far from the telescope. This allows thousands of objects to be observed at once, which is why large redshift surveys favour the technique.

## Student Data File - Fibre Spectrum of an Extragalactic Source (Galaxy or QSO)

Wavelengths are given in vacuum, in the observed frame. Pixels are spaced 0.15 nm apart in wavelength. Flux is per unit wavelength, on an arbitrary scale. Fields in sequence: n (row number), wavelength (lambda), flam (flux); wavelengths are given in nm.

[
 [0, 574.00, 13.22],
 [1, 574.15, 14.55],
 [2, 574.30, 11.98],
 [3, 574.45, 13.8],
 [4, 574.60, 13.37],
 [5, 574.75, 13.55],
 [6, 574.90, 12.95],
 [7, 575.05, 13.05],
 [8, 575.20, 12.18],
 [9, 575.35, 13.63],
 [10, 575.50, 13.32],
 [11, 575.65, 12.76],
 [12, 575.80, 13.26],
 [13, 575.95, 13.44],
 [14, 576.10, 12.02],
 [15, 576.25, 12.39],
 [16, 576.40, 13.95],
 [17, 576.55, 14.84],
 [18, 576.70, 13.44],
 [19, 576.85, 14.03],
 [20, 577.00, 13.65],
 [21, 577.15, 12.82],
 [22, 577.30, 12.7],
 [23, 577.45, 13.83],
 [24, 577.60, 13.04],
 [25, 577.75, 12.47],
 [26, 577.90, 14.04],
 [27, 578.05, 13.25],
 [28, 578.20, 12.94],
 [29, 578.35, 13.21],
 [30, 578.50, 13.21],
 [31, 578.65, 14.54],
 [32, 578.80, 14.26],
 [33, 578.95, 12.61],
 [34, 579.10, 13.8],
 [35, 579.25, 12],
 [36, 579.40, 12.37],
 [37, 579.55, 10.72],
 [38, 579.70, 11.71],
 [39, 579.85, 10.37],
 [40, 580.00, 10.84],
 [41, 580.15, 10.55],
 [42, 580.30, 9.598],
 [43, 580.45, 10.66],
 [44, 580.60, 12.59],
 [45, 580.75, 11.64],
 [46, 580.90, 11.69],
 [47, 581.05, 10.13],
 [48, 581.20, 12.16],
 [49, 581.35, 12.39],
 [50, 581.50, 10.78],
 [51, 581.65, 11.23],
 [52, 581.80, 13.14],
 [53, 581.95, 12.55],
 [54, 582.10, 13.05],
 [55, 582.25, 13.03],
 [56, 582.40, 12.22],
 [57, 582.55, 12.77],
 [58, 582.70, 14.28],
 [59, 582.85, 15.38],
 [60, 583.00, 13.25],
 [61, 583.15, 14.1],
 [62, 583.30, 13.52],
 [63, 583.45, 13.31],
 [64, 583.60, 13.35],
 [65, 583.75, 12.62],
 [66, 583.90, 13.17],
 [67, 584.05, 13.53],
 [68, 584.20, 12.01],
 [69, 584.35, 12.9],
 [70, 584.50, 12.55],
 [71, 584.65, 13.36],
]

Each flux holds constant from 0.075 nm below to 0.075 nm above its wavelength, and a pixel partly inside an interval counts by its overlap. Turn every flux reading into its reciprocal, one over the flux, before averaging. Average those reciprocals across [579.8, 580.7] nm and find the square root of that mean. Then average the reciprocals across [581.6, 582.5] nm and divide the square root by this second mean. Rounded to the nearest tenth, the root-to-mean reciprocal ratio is 3.8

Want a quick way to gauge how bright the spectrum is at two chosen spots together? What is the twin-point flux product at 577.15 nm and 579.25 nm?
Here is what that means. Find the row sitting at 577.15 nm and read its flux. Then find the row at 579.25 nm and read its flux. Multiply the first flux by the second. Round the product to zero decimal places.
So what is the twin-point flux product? 154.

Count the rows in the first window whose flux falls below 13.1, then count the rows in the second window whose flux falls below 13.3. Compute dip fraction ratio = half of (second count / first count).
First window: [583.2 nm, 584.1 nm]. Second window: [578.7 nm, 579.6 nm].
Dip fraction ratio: 2.0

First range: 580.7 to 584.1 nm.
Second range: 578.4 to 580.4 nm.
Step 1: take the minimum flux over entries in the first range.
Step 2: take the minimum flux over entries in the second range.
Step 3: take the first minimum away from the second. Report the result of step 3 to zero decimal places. -1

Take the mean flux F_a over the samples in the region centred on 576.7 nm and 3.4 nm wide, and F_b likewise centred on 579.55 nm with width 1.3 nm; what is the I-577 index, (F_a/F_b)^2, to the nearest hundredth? 1.29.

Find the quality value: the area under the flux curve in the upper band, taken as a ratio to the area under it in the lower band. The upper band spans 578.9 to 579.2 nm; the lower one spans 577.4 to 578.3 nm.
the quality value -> 0.3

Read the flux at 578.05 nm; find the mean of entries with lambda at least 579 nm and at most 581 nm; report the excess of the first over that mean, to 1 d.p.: 1.8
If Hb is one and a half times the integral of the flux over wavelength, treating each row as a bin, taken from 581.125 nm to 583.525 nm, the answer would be 46.6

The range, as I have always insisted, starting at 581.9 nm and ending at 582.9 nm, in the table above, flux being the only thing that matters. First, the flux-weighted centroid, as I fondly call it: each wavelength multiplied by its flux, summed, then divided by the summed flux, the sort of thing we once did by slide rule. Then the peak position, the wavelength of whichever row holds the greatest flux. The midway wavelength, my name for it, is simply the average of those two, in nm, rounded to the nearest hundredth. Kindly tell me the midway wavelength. 582.63 nm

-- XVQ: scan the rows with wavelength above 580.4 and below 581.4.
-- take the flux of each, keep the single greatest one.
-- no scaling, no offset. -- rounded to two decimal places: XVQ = 12.59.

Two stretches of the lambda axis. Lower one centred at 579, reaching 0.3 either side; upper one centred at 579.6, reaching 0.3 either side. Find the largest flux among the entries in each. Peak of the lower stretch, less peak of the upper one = 1.9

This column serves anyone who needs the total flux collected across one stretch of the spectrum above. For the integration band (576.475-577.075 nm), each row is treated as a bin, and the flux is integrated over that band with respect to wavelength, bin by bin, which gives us 8.4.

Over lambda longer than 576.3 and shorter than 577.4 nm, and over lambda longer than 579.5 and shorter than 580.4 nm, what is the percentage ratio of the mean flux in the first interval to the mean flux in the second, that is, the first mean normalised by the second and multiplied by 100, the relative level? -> 128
